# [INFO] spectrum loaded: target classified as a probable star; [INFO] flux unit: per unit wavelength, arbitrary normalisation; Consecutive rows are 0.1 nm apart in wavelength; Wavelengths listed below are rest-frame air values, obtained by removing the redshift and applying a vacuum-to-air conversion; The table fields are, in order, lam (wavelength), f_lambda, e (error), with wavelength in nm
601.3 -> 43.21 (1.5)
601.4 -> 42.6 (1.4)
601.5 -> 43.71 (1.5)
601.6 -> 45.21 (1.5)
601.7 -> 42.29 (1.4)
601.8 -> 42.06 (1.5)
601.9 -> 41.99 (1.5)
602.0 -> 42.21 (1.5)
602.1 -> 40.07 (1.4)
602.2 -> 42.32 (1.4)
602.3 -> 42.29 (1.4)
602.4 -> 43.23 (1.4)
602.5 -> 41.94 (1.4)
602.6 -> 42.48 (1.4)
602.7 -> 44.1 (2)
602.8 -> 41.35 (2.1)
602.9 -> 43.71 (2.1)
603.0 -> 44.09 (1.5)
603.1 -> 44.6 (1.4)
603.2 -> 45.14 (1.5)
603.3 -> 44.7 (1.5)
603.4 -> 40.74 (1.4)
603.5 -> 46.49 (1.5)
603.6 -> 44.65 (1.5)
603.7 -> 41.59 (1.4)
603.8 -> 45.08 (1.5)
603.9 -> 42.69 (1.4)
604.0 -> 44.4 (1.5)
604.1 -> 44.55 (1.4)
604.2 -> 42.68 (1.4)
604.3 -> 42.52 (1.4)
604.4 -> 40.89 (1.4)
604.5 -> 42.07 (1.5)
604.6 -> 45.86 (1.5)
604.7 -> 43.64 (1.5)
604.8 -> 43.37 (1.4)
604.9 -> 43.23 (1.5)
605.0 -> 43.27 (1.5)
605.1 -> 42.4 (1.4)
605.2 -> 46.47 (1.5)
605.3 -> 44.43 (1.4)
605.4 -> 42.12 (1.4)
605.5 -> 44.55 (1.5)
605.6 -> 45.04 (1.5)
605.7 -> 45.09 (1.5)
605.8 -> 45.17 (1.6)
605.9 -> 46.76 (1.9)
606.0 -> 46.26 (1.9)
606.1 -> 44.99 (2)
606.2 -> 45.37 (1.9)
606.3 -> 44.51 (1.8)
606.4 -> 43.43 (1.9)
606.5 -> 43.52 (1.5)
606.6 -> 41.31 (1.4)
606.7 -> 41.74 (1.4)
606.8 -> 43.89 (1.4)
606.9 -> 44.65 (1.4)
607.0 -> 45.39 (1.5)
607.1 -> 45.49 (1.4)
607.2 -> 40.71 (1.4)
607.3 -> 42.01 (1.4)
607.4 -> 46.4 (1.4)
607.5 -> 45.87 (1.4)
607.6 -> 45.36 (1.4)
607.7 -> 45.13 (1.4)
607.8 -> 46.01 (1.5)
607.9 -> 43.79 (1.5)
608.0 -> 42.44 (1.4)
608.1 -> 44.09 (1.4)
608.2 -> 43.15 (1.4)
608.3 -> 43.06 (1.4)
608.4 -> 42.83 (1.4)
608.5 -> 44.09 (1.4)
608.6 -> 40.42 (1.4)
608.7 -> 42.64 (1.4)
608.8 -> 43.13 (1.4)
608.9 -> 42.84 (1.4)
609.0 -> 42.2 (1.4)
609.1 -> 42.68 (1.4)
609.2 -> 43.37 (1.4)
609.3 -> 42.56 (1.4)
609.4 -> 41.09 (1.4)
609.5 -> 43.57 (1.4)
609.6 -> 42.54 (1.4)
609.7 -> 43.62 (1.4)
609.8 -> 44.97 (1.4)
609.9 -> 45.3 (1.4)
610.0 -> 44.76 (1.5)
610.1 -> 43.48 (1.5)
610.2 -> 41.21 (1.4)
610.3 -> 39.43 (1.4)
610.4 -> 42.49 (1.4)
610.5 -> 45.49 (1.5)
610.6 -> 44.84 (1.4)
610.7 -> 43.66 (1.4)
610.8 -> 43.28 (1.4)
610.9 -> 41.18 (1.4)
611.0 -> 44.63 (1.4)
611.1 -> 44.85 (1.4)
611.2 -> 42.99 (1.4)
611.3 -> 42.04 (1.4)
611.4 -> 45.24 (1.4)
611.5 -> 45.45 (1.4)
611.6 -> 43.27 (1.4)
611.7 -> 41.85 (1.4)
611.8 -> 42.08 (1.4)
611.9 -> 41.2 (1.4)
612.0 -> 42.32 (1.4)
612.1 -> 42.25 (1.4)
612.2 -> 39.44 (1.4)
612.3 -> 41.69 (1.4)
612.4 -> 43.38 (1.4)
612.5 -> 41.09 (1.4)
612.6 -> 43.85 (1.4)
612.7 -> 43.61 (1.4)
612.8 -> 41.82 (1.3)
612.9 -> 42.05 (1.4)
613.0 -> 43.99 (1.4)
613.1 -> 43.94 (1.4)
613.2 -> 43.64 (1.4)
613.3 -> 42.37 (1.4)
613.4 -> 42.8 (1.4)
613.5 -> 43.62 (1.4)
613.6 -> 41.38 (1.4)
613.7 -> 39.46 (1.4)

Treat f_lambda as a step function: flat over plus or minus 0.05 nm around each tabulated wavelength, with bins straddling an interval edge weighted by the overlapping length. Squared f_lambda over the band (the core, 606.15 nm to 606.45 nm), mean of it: 1975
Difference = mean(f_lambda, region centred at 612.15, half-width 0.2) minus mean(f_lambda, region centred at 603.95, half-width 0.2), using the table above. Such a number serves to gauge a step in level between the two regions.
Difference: -2.8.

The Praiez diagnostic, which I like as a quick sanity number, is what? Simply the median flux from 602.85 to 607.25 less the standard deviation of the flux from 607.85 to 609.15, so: 43.5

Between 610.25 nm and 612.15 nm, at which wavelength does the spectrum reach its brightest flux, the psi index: 610.5 nm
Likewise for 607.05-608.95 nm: 607.4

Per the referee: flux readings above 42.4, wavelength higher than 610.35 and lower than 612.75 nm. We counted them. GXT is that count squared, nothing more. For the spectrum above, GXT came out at 196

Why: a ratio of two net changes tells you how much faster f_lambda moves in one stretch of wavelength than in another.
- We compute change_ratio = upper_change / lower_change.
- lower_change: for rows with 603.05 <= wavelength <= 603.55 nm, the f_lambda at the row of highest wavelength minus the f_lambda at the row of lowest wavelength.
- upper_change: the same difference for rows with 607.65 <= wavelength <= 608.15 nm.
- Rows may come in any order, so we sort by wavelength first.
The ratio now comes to -0.6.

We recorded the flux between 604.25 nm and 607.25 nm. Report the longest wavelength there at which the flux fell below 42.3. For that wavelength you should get 607.2 nm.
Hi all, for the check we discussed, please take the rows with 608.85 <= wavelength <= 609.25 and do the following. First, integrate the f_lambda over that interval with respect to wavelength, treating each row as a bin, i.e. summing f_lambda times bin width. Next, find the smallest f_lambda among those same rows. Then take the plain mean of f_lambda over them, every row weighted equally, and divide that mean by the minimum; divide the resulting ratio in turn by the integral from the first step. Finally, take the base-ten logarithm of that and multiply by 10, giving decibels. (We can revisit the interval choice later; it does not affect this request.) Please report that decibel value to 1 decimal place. -12.3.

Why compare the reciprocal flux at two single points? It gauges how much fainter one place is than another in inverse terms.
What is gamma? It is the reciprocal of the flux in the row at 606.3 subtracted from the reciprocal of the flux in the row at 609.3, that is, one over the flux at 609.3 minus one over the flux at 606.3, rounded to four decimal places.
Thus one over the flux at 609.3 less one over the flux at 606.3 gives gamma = 0.0010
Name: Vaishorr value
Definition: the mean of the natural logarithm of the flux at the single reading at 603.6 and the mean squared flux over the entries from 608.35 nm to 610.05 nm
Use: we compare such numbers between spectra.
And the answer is 931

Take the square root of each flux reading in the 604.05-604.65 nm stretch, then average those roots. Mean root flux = 6.56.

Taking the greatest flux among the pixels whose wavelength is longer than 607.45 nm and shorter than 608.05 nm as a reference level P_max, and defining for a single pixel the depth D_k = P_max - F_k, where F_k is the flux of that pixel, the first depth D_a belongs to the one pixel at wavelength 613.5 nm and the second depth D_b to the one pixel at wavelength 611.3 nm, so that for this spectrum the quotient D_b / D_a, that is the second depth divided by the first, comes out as 1.7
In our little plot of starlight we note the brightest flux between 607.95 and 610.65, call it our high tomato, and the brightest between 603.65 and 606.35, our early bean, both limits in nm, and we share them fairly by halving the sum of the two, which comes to 46.1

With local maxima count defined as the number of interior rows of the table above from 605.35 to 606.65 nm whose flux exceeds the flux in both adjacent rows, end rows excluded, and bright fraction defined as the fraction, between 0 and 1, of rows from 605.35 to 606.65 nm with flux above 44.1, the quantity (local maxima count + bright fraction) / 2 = 1.85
